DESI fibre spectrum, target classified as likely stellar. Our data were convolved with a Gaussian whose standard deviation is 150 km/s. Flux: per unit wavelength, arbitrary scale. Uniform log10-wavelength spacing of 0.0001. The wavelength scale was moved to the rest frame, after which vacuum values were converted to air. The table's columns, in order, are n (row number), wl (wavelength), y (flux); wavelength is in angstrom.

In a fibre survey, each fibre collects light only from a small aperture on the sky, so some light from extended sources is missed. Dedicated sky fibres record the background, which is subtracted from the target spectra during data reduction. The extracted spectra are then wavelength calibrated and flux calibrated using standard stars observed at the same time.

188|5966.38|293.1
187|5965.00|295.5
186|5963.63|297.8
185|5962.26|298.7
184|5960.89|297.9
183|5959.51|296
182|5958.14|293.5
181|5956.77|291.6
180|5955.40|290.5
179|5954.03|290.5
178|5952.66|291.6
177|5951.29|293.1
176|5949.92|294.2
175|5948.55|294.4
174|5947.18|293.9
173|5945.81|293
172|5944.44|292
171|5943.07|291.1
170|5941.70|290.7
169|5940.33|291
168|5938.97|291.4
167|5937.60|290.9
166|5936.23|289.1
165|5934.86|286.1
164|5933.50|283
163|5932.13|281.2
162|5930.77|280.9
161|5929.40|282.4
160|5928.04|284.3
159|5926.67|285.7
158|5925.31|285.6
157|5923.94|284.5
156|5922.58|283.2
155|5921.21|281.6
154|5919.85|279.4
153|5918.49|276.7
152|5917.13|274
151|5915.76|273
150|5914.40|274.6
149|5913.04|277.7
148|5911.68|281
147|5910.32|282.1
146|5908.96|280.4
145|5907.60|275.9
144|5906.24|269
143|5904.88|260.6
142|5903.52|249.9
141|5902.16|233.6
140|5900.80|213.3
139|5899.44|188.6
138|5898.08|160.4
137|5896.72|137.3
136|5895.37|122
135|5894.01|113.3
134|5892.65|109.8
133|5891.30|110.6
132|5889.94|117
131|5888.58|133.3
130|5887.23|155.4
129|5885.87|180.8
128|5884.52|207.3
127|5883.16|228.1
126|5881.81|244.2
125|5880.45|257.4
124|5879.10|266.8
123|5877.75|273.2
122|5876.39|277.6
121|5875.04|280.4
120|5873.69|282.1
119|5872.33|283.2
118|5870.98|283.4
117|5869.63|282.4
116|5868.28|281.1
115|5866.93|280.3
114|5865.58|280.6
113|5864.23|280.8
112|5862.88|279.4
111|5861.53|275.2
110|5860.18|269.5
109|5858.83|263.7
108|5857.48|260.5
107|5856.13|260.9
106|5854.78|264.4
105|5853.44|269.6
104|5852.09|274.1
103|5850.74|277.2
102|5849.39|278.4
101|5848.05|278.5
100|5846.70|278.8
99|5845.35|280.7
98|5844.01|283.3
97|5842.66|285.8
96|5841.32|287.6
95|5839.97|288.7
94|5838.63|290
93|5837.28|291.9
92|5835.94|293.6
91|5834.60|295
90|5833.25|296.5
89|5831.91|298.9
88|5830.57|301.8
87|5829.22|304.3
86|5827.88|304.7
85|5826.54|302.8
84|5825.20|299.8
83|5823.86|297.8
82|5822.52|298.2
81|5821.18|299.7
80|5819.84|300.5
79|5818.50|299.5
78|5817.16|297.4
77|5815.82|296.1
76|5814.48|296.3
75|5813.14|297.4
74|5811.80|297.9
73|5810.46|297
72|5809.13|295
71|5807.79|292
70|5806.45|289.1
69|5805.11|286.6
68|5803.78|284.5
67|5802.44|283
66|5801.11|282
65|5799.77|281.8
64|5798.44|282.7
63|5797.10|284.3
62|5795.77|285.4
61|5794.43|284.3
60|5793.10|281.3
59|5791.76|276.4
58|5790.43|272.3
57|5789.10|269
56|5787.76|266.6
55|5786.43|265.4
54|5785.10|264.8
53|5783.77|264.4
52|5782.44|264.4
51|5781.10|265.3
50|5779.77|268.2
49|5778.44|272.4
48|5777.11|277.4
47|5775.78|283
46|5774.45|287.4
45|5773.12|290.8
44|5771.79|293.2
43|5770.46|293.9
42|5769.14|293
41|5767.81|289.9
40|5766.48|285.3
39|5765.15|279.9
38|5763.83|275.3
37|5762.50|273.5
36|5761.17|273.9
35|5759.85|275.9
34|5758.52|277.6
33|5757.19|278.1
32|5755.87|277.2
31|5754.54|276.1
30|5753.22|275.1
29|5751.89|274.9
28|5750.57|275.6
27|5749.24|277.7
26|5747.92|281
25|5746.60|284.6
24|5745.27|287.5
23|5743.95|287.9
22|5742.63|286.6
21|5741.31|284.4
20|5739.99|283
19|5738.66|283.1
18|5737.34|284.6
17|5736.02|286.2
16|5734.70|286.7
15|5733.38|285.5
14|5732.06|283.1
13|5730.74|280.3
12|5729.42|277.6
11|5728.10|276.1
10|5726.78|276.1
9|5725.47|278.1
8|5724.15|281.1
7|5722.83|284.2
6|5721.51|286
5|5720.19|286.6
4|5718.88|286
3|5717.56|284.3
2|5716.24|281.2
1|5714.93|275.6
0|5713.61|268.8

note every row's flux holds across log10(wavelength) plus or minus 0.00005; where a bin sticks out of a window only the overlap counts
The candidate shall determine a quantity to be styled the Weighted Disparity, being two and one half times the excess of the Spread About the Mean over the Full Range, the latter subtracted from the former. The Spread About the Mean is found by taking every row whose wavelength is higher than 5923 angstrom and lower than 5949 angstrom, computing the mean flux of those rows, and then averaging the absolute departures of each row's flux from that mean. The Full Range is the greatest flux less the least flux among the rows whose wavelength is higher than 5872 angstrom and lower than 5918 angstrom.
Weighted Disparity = -424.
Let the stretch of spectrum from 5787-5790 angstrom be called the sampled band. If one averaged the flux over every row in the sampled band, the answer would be 268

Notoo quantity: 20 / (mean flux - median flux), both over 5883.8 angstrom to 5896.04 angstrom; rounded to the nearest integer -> 1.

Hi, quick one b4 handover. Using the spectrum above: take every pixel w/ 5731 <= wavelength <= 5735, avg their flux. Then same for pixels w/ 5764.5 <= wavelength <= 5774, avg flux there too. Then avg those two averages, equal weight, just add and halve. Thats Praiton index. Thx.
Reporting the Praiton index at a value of 287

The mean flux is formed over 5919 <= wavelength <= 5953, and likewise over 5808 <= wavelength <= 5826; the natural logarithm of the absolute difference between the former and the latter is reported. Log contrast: 2.3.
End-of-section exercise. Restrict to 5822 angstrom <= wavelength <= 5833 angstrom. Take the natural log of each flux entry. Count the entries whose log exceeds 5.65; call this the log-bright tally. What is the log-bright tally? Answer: 8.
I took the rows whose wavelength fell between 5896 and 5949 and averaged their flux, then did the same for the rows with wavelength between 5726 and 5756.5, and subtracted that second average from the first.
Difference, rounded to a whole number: -12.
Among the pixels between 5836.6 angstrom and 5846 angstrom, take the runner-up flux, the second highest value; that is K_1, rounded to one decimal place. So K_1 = 290.0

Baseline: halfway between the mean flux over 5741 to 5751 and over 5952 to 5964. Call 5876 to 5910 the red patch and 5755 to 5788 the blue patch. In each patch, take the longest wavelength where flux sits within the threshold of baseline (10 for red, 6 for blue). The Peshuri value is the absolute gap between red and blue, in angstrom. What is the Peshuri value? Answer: 133.2 angstrom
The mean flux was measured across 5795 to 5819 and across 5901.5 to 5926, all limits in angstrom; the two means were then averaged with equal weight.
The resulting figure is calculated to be 282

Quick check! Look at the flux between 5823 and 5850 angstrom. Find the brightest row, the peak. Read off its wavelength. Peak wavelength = 5827.88 angstrom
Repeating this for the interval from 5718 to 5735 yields 5734.70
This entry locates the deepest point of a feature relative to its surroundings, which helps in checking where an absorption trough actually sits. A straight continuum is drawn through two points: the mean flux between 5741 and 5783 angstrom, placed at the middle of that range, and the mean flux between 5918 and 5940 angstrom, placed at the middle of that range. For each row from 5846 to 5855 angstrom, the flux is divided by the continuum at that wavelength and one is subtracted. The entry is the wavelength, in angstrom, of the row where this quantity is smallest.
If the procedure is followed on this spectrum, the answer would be 5854.78 angstrom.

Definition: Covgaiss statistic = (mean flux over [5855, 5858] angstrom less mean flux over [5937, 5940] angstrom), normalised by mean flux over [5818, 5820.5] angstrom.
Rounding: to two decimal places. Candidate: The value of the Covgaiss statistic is -0.10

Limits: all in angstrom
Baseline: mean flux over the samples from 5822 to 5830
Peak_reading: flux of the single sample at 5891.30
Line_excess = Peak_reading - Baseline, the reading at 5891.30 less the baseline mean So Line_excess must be -191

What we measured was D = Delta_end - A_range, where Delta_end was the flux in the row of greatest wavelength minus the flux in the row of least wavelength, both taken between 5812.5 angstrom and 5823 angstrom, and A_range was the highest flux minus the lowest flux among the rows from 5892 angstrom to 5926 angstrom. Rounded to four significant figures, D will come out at -175.0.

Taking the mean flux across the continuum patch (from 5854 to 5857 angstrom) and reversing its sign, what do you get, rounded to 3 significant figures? -263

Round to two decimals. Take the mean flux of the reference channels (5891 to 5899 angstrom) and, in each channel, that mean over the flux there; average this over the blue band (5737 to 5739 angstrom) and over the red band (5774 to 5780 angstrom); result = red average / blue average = 1.02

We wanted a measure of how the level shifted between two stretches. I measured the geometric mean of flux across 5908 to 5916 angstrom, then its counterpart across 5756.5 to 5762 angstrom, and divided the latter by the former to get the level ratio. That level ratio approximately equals 0.99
